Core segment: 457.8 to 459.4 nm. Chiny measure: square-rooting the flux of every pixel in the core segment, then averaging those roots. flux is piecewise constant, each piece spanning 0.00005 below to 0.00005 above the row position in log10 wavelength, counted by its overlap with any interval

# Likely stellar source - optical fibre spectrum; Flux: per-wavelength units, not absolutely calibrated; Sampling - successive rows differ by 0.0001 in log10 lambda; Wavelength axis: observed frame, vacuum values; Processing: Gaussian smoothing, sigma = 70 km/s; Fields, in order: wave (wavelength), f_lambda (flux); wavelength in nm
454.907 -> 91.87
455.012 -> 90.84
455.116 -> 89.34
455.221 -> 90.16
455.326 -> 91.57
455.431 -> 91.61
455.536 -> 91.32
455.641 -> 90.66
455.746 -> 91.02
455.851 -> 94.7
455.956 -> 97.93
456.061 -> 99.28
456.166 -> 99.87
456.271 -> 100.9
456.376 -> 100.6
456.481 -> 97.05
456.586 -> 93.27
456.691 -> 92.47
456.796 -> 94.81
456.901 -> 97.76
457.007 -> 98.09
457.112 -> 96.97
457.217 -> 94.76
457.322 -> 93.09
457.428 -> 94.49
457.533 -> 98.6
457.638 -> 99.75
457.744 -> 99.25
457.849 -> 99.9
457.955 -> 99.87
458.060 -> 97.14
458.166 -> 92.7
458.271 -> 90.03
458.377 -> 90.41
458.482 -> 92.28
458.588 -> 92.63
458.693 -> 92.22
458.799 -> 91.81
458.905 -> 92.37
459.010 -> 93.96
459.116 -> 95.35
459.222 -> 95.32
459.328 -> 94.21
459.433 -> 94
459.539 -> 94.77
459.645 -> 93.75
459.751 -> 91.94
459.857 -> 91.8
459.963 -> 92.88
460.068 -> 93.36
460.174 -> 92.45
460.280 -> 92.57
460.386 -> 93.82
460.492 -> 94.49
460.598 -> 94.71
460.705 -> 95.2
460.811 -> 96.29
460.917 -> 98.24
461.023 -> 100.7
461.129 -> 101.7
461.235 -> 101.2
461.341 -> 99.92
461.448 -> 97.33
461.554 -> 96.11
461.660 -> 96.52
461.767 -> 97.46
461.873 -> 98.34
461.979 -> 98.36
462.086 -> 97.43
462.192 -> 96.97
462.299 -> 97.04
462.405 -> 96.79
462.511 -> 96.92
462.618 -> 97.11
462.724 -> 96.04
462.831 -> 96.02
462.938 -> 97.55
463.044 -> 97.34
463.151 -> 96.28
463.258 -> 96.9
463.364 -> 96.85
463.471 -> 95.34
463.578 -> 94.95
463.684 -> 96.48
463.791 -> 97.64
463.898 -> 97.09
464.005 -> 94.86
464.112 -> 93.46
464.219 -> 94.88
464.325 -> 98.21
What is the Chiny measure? 9.69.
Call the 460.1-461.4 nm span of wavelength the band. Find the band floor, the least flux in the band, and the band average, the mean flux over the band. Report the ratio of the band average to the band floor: 1.05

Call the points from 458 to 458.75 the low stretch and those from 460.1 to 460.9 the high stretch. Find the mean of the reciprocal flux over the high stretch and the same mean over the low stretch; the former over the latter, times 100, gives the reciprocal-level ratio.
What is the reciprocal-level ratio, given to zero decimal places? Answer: 98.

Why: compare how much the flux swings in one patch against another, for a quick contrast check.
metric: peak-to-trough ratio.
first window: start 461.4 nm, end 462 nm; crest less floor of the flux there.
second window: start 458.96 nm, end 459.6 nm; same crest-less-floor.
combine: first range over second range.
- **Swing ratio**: 1.62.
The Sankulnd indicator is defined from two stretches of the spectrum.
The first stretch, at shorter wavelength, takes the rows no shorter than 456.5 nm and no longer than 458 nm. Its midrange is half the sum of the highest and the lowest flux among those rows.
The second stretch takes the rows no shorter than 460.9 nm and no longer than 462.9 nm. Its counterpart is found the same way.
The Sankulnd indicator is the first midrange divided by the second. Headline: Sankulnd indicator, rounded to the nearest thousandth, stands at 0.973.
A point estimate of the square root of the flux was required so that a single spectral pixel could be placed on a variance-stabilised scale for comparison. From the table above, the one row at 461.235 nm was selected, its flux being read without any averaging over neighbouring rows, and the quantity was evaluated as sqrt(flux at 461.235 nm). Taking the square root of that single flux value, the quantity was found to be 10.1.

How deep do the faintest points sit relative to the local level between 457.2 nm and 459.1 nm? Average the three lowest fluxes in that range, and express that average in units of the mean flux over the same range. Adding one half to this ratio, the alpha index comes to 1.458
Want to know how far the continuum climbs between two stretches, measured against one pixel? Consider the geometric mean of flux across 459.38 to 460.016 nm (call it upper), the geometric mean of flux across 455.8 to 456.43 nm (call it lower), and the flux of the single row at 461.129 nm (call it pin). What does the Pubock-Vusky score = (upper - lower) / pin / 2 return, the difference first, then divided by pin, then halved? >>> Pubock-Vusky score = -0.028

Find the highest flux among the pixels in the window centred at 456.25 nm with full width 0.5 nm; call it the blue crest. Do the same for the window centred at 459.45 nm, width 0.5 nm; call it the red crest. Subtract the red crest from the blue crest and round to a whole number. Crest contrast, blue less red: 6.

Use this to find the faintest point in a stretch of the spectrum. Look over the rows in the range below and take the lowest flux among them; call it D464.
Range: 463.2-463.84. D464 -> 94.95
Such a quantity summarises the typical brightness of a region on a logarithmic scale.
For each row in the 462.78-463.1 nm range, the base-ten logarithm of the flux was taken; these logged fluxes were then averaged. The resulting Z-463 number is 1.99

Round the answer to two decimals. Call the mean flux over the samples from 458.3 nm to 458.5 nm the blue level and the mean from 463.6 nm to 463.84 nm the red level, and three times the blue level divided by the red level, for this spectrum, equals 2.82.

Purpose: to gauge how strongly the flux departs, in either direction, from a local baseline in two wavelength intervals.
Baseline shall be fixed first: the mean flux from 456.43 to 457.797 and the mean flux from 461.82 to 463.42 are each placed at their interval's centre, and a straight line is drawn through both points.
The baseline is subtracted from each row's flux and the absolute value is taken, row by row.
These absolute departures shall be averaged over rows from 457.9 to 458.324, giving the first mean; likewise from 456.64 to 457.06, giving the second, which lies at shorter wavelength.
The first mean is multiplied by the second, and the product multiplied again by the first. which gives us 27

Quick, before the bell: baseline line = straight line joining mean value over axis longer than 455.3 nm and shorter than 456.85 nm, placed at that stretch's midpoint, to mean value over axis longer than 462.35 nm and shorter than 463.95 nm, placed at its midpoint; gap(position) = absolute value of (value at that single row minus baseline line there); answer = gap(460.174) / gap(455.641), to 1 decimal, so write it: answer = 0.8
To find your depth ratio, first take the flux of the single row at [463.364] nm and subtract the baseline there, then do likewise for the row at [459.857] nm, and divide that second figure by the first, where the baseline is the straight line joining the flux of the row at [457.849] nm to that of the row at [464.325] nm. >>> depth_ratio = 4.7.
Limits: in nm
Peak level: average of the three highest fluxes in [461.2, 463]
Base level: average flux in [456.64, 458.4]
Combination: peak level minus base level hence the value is 3.9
